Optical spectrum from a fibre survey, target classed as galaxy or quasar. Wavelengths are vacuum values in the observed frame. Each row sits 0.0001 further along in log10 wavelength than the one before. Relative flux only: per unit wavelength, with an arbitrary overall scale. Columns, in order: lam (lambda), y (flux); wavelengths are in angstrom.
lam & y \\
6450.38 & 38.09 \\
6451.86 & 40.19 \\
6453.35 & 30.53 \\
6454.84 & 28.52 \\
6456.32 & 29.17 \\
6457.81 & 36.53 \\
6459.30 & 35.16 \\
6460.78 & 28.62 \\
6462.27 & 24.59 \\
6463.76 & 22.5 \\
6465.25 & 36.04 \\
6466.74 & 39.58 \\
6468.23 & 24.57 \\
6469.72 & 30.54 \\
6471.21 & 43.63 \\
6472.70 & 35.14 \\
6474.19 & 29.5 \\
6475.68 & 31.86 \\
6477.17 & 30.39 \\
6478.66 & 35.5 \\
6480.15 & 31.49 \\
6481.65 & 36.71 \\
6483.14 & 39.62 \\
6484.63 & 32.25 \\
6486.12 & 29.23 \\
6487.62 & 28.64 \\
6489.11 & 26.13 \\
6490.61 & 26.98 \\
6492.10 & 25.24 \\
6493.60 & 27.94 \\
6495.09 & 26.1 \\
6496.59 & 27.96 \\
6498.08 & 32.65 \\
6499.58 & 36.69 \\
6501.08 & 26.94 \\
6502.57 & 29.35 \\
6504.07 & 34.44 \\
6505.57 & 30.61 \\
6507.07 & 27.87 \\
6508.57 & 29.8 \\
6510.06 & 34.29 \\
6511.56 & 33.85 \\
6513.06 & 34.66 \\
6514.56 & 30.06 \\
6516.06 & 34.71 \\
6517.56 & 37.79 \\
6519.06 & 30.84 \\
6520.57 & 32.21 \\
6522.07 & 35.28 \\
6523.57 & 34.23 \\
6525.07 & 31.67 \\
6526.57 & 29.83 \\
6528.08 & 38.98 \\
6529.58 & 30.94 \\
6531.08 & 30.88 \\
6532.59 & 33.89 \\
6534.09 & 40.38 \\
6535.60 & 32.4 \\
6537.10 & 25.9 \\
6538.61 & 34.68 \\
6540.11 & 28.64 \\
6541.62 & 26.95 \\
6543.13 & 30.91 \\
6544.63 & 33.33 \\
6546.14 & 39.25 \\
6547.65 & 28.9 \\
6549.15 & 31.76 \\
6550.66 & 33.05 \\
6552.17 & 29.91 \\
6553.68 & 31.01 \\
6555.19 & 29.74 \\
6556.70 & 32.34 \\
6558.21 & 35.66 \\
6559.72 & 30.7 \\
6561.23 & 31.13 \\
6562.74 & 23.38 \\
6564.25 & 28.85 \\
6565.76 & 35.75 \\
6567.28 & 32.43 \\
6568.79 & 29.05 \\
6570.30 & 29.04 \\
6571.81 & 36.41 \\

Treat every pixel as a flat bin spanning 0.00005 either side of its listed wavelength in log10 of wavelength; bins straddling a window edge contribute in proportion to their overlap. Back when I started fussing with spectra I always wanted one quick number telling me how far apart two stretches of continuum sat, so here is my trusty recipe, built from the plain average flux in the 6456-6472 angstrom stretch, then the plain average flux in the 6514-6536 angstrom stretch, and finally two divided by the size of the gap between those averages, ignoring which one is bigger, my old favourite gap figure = 1.2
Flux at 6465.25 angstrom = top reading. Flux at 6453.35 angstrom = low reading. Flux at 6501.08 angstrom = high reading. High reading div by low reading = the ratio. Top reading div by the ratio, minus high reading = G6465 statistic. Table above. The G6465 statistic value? 14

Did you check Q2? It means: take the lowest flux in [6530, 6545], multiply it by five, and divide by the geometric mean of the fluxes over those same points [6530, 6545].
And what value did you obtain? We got 4.1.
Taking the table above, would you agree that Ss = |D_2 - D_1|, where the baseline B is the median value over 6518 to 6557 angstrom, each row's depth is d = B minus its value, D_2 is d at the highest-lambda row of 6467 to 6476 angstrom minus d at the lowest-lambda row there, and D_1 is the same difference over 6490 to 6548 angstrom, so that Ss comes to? 5.4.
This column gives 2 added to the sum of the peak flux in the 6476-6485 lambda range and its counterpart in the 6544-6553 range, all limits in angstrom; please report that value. 81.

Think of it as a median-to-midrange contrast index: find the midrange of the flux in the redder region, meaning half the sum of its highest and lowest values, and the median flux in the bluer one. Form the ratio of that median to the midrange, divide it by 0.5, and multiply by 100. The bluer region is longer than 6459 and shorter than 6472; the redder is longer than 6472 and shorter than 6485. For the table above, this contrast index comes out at 177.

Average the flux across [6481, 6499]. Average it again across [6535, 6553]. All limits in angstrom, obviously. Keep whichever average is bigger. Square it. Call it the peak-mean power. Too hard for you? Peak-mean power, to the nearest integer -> 980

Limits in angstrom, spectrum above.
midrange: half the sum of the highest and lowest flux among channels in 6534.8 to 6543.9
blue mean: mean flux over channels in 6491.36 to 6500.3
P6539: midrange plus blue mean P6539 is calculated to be 60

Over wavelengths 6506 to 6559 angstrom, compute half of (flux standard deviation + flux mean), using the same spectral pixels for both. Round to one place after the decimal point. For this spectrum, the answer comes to 17.9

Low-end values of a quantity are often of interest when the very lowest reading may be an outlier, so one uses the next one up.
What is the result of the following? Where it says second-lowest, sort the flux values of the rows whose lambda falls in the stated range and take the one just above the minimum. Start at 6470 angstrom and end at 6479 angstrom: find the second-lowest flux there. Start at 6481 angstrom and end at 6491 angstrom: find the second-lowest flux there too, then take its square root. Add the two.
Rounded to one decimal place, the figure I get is 35.6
